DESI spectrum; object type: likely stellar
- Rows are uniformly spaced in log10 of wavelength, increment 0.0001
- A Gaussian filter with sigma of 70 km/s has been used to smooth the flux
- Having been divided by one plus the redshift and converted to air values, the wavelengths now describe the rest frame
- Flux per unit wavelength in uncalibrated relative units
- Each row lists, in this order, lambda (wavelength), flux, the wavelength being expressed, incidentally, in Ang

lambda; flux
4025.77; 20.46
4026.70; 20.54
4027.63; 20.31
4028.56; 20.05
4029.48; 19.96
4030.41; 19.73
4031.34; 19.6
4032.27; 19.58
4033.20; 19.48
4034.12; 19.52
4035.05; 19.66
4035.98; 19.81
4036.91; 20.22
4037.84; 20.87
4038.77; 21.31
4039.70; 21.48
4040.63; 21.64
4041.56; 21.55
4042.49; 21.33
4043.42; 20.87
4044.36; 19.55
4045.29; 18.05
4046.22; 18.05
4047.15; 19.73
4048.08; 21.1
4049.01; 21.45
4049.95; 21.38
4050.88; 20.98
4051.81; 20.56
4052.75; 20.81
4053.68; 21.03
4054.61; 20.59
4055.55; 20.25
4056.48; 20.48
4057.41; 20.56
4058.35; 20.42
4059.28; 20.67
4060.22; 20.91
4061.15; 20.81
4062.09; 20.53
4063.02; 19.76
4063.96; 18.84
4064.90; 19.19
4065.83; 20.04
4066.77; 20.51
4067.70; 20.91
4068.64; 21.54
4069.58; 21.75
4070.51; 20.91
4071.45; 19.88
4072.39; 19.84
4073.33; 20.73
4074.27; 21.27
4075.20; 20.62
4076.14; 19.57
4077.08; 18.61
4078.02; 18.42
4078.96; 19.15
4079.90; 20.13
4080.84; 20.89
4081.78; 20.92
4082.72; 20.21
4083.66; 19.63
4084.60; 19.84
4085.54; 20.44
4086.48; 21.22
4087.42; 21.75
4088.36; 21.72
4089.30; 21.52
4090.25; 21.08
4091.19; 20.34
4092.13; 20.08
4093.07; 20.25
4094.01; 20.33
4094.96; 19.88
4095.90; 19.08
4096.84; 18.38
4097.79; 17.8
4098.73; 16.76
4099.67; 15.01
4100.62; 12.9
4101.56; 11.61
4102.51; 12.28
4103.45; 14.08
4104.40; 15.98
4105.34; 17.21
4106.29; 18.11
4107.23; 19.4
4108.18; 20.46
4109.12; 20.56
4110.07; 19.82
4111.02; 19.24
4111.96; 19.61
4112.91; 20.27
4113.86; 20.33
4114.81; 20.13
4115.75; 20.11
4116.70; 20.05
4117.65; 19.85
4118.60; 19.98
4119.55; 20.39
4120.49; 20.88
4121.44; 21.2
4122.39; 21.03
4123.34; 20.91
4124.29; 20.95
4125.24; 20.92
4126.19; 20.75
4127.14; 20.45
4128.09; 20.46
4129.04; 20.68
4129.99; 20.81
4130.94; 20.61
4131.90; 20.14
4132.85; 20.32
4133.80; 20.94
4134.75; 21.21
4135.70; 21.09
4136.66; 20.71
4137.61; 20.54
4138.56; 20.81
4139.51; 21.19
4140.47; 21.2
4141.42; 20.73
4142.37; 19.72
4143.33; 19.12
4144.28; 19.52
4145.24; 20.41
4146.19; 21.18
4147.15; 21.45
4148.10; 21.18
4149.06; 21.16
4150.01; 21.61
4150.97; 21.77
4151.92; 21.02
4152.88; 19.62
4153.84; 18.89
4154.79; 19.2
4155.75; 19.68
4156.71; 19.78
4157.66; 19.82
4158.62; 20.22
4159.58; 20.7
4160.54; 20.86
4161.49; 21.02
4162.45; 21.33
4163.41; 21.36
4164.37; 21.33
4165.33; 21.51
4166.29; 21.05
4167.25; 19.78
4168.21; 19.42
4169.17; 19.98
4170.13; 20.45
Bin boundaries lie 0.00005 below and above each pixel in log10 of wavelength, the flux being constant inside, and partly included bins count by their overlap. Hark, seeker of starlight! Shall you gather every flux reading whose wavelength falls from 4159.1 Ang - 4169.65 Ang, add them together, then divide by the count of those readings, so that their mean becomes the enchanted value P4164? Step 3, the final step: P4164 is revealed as 20.8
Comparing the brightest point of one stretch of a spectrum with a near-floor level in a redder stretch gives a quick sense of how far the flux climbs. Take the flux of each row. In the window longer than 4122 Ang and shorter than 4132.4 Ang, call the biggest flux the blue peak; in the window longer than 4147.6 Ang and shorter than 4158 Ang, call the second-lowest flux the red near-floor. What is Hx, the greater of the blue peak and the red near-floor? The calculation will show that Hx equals 21.0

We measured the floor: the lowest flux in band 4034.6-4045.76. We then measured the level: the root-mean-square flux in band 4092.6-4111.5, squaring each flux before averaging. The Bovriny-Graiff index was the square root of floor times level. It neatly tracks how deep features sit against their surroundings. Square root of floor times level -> 17.9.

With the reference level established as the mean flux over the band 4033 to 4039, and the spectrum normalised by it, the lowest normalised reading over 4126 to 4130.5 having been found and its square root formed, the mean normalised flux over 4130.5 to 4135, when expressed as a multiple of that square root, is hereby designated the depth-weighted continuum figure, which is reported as 1.02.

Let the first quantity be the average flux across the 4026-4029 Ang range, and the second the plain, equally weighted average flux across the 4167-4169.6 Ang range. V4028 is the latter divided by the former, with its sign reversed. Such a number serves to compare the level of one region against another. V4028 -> -0.97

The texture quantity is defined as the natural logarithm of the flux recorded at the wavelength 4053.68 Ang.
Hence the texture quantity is 3.05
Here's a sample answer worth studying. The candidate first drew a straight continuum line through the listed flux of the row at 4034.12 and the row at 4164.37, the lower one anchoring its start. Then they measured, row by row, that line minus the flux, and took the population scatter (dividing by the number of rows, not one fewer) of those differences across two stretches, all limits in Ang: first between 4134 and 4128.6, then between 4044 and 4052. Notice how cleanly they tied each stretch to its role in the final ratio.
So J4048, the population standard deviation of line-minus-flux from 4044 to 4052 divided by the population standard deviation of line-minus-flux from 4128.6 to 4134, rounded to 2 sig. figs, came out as 4.4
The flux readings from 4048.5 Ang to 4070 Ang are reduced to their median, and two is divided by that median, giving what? 0.097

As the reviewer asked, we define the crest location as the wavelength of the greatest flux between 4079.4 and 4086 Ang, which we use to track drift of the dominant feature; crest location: 4081.78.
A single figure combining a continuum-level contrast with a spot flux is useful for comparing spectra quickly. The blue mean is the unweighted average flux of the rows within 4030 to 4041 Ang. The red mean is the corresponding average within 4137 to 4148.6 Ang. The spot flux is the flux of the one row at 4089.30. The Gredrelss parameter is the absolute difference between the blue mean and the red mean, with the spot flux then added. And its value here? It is 21.9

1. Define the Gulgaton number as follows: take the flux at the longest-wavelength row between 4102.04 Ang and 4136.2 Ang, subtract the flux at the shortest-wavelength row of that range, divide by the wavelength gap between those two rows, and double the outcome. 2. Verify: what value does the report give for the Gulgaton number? 0.53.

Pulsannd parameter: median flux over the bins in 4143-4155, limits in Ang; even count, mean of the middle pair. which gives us 21.0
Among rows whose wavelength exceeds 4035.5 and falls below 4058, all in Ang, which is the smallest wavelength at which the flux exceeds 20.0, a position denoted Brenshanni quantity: 4036.91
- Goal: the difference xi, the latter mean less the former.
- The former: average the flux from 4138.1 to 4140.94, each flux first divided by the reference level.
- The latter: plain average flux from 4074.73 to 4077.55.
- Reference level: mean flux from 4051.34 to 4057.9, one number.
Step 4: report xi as 18.6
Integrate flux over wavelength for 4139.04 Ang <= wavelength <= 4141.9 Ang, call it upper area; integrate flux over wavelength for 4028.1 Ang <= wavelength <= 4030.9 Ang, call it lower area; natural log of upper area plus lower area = 4.75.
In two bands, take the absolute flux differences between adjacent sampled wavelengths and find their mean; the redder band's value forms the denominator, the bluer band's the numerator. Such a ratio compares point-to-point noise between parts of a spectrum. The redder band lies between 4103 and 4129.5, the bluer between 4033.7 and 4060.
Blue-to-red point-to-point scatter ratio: 1.0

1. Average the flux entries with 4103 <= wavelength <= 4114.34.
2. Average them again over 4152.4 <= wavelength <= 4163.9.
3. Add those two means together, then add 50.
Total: 89.0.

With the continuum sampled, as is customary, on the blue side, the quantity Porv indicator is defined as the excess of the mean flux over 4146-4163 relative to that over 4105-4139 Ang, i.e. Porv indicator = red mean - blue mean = 0.3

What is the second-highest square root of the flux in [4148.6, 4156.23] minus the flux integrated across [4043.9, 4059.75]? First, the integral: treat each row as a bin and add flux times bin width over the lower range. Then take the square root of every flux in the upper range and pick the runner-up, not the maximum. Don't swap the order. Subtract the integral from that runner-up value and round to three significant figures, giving -318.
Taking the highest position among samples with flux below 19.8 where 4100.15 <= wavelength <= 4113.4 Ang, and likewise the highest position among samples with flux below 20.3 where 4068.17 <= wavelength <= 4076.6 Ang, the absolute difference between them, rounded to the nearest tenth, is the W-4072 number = 35.8 Ang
